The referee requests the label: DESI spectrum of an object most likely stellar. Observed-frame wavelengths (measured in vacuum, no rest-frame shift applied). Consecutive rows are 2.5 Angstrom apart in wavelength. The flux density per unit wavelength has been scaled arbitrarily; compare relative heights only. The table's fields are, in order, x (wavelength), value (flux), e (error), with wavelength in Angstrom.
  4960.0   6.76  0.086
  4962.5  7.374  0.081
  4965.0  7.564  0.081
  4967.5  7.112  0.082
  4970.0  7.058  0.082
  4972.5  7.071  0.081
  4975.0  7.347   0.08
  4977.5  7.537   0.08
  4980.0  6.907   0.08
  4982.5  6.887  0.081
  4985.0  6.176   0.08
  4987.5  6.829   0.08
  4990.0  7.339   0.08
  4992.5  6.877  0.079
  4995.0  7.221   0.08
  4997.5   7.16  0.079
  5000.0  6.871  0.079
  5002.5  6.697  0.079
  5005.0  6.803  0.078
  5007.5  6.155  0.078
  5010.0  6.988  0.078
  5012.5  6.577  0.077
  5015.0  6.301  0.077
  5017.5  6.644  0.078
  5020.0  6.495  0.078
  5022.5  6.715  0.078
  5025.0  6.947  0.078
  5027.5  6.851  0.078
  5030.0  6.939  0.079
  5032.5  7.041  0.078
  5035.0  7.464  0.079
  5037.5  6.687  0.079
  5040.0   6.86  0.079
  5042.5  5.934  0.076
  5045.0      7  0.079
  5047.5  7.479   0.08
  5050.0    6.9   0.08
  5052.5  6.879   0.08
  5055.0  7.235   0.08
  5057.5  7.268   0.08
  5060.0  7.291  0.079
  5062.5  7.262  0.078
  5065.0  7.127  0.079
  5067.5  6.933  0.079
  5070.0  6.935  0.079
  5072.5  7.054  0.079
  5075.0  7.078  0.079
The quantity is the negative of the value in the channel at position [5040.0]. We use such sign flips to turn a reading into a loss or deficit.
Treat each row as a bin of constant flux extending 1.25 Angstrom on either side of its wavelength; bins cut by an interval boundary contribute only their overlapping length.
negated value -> -6.86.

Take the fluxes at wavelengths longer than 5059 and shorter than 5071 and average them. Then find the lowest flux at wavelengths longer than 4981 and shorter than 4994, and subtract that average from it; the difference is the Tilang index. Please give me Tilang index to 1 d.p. -0.9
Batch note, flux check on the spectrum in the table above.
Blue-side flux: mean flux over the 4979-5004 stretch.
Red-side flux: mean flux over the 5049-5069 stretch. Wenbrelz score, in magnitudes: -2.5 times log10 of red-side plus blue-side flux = -2.87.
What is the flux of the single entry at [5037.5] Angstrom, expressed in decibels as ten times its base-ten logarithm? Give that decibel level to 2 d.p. 8.25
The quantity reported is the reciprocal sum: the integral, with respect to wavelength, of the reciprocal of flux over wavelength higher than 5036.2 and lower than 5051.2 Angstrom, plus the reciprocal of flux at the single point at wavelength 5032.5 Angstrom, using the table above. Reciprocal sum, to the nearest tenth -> 2.4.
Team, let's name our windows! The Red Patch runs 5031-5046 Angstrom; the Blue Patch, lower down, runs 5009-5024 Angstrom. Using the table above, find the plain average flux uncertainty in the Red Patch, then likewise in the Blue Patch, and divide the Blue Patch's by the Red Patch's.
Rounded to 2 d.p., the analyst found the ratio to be 0.99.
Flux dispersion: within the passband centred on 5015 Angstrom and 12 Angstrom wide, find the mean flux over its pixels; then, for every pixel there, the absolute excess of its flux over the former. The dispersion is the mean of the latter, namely 0.172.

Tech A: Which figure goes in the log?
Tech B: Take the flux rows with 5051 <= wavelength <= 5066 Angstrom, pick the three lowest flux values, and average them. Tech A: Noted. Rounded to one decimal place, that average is 7.1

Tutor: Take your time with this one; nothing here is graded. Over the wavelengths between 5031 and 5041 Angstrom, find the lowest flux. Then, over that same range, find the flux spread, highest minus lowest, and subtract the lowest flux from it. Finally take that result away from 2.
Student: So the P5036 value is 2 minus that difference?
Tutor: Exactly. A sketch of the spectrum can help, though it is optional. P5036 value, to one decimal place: 7.9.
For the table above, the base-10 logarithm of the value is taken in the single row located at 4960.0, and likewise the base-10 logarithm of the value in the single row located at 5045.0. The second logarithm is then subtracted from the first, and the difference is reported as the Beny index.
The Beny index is -0.015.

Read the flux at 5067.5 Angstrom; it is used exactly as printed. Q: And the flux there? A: 6.933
